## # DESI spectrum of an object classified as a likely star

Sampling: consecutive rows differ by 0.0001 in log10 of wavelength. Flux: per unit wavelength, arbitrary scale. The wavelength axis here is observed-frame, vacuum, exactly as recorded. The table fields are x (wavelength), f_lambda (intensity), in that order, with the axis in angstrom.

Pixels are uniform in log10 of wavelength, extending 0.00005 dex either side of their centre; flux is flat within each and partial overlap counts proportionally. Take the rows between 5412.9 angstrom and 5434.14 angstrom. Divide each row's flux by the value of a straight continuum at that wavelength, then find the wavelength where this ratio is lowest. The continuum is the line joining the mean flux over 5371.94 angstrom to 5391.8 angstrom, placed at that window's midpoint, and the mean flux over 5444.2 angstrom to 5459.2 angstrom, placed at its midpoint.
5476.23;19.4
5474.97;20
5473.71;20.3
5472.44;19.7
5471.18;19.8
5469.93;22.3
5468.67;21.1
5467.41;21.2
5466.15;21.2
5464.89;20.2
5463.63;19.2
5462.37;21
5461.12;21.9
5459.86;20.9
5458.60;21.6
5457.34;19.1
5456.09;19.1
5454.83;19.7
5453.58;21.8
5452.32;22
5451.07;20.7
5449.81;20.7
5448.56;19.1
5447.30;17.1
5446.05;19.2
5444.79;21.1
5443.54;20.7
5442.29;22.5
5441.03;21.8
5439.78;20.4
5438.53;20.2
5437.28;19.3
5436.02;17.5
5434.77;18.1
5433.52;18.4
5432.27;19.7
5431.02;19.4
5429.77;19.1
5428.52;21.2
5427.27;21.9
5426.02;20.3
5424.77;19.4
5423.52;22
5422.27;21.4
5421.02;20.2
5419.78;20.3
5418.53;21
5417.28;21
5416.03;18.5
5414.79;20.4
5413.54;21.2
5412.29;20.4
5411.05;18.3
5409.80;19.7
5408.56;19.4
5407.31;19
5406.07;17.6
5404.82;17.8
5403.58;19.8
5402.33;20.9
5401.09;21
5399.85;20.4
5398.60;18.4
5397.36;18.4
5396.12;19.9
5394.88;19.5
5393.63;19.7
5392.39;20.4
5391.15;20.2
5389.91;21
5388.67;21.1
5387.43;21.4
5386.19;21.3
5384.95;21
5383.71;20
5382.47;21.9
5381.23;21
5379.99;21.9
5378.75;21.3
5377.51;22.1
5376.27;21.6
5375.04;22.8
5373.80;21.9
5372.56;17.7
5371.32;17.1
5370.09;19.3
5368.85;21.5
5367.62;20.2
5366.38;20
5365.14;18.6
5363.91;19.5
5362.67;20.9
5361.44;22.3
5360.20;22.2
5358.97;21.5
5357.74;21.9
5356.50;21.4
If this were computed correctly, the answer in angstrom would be 5416.03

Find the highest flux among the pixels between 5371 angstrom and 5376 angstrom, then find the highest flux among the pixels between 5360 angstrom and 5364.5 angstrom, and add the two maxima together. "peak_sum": 45.10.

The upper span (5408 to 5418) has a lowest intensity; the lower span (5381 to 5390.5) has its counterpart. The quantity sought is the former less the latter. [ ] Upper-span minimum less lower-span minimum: -1.7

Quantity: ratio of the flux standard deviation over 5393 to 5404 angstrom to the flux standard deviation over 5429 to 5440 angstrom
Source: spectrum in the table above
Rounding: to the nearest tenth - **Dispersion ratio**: 1.0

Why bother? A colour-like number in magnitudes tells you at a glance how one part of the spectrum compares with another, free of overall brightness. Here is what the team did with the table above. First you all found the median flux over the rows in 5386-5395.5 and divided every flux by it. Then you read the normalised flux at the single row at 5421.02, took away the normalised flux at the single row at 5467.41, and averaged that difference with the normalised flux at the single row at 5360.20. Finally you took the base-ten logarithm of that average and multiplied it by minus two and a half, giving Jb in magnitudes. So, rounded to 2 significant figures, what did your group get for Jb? 0.73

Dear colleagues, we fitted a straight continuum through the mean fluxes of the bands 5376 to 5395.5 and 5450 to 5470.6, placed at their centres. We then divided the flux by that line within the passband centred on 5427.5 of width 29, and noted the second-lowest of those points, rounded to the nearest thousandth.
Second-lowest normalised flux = 0.868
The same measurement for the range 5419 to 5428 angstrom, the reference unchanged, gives 0.967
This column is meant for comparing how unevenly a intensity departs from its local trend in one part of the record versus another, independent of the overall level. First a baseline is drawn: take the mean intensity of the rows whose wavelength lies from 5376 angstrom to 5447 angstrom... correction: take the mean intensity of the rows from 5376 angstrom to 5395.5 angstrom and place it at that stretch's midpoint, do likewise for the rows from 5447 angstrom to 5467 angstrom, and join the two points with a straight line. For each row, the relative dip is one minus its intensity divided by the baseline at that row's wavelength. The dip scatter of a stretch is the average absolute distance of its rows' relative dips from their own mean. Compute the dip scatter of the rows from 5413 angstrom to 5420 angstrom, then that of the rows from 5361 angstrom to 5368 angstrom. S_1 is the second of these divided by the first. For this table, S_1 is 1.3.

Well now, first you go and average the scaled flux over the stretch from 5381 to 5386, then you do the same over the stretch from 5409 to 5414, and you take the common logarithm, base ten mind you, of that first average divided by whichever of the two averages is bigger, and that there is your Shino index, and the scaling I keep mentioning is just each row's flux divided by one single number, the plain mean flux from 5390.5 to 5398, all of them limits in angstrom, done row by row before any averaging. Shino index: 0.000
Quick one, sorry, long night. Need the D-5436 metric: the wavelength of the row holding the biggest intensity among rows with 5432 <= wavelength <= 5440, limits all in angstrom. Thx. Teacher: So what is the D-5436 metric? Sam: 5439.78 angstrom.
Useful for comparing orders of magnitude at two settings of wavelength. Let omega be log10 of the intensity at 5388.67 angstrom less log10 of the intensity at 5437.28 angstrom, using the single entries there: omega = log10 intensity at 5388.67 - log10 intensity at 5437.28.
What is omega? 0.04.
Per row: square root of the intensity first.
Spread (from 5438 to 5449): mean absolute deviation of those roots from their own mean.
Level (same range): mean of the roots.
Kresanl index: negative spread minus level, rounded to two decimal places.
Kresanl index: -4.63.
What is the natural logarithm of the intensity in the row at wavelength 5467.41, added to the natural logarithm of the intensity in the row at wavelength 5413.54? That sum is 6.11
